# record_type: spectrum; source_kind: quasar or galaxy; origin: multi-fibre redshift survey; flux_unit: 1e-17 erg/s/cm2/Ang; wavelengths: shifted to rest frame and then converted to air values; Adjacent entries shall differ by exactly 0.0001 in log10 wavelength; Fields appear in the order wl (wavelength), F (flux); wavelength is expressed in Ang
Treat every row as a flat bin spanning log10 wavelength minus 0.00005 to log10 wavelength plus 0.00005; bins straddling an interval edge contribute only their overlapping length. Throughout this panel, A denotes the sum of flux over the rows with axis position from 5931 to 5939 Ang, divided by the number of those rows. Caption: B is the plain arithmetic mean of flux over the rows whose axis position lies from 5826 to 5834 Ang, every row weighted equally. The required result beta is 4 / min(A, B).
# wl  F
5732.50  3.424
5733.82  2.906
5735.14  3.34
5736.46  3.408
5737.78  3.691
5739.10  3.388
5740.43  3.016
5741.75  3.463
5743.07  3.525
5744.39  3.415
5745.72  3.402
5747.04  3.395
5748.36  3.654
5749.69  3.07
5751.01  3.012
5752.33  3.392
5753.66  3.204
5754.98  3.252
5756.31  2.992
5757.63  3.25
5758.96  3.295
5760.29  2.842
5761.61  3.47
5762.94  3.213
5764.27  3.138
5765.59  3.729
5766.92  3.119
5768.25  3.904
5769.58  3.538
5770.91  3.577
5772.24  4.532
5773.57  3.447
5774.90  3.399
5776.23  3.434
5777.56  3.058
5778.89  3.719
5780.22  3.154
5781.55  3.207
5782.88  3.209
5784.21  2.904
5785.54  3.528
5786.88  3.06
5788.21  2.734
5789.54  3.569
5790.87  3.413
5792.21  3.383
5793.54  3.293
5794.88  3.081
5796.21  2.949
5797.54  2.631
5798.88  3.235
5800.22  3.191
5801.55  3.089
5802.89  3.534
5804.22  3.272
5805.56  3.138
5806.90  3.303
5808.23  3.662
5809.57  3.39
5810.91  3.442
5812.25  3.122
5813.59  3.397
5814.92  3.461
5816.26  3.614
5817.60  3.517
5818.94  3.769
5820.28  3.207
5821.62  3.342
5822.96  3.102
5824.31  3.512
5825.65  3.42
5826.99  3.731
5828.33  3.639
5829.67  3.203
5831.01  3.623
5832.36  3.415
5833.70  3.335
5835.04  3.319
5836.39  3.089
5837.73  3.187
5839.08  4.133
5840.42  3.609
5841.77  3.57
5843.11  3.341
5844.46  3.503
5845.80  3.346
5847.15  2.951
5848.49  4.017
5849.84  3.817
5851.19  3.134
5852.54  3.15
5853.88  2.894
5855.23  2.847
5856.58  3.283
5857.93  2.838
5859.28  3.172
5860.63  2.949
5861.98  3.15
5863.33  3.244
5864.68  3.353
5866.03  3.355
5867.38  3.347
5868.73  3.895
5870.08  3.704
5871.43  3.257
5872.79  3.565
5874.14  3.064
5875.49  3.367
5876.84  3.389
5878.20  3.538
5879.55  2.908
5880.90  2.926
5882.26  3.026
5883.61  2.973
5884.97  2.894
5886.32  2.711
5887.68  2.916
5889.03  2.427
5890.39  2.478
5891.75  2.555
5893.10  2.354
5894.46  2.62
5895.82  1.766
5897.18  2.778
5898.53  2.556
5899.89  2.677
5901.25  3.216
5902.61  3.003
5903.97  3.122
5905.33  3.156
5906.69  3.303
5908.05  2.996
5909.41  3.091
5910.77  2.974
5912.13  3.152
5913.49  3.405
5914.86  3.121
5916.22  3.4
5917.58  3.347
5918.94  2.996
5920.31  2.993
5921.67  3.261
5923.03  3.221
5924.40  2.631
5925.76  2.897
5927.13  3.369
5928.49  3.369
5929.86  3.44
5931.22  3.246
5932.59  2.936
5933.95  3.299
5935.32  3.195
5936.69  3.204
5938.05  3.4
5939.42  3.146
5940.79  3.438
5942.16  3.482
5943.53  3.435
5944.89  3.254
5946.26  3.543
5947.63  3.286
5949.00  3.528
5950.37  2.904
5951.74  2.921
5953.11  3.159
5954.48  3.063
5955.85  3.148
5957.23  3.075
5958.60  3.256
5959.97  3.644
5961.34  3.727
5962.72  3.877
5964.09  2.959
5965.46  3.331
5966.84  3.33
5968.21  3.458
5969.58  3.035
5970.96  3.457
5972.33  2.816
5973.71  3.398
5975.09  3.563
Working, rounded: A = 3.21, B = 3.49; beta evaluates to 1.24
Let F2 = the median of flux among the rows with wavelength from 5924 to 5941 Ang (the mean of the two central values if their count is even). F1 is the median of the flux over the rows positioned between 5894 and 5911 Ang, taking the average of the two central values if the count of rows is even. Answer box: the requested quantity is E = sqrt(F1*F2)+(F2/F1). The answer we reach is 4.20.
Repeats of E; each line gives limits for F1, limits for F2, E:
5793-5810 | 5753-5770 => 4.25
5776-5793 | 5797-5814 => 4.26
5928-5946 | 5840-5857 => 4.33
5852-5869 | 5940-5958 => 4.24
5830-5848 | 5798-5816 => 4.31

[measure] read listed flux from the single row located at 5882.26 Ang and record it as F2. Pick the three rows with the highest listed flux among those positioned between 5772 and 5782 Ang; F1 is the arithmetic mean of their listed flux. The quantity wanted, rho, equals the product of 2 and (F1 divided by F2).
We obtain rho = 2.6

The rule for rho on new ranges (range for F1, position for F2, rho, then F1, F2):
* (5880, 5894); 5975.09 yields 1.7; 3.0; 3.563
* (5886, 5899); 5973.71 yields 1.6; 2.8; 3.398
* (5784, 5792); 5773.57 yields 2.0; 3.5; 3.447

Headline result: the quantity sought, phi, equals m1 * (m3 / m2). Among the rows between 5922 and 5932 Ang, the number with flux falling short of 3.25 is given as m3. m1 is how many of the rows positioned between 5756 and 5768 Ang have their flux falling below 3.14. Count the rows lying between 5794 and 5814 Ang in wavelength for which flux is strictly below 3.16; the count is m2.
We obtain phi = 2.7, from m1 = 4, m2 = 6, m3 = 4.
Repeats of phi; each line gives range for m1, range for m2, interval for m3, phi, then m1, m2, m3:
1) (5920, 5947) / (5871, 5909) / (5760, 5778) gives 1.0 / 4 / 21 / 5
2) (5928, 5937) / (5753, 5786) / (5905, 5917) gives 0.9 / 1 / 7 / 6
